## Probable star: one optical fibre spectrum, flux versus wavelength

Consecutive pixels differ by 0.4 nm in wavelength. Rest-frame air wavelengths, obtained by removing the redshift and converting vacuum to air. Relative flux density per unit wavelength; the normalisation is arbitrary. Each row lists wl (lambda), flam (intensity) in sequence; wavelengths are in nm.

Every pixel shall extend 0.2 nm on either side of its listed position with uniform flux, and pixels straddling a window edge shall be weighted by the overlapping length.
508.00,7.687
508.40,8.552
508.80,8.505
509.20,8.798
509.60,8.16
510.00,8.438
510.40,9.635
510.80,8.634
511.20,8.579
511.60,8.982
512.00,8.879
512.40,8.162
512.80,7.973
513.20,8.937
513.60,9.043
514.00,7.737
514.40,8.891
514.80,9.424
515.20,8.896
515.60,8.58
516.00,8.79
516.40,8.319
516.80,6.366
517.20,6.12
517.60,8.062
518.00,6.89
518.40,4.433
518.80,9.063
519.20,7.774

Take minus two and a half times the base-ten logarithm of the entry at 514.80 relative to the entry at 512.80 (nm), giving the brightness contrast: -0.18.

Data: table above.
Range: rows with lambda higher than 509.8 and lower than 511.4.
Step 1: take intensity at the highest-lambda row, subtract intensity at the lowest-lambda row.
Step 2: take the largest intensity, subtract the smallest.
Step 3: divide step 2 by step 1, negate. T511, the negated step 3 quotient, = -8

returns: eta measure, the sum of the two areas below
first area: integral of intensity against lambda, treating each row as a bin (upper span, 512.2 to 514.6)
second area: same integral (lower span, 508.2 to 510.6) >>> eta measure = 41.1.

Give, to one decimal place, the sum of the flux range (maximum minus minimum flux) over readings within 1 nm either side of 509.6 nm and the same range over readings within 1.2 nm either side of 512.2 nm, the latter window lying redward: 2.5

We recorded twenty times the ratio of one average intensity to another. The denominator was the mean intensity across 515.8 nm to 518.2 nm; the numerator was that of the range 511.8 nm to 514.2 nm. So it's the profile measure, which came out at 22.8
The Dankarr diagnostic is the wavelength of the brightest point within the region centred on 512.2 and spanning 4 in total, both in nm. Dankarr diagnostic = 510.40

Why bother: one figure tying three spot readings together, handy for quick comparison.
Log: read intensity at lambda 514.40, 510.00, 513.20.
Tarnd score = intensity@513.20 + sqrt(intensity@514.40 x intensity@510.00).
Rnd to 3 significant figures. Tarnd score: 17.6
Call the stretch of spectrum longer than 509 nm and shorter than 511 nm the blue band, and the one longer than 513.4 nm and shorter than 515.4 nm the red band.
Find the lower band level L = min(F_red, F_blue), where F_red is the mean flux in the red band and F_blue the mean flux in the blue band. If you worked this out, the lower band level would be 8.7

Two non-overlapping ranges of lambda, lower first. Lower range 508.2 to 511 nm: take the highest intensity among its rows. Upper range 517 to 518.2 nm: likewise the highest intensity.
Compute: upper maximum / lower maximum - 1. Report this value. -0.16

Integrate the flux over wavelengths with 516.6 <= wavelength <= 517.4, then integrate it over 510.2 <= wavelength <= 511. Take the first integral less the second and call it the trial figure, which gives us -2.3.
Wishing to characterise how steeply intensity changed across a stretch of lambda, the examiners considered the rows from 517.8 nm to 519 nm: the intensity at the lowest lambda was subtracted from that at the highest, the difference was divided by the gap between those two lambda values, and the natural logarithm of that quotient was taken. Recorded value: 1.0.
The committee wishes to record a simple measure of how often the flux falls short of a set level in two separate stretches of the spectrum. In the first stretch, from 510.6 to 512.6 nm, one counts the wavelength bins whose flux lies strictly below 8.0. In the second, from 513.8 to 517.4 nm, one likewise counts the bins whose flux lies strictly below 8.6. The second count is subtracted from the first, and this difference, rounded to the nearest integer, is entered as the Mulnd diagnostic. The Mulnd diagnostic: -5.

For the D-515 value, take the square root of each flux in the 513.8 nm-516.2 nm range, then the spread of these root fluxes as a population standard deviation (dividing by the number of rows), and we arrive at 0.087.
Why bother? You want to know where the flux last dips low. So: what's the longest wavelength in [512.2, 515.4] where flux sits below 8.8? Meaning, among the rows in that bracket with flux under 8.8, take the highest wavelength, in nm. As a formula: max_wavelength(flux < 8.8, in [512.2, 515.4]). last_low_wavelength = 514.00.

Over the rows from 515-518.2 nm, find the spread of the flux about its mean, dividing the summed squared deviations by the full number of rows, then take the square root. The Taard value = 1.0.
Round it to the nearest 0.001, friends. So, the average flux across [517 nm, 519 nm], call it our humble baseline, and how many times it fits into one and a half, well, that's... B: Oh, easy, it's 0.217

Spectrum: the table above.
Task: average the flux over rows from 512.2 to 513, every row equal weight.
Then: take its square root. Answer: 2.84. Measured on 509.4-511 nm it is 2.95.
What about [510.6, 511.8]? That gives 2.95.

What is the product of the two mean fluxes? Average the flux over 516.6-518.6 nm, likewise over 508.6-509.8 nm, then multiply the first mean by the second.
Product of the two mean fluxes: 54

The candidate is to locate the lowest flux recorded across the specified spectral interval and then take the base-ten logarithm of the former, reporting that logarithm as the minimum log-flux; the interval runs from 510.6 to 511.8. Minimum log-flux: 0.933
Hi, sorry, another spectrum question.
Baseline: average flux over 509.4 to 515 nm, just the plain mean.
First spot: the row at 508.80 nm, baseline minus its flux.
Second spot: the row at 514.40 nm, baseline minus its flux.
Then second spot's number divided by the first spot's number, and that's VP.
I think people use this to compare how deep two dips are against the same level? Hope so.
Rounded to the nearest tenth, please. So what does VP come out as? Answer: -1.2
